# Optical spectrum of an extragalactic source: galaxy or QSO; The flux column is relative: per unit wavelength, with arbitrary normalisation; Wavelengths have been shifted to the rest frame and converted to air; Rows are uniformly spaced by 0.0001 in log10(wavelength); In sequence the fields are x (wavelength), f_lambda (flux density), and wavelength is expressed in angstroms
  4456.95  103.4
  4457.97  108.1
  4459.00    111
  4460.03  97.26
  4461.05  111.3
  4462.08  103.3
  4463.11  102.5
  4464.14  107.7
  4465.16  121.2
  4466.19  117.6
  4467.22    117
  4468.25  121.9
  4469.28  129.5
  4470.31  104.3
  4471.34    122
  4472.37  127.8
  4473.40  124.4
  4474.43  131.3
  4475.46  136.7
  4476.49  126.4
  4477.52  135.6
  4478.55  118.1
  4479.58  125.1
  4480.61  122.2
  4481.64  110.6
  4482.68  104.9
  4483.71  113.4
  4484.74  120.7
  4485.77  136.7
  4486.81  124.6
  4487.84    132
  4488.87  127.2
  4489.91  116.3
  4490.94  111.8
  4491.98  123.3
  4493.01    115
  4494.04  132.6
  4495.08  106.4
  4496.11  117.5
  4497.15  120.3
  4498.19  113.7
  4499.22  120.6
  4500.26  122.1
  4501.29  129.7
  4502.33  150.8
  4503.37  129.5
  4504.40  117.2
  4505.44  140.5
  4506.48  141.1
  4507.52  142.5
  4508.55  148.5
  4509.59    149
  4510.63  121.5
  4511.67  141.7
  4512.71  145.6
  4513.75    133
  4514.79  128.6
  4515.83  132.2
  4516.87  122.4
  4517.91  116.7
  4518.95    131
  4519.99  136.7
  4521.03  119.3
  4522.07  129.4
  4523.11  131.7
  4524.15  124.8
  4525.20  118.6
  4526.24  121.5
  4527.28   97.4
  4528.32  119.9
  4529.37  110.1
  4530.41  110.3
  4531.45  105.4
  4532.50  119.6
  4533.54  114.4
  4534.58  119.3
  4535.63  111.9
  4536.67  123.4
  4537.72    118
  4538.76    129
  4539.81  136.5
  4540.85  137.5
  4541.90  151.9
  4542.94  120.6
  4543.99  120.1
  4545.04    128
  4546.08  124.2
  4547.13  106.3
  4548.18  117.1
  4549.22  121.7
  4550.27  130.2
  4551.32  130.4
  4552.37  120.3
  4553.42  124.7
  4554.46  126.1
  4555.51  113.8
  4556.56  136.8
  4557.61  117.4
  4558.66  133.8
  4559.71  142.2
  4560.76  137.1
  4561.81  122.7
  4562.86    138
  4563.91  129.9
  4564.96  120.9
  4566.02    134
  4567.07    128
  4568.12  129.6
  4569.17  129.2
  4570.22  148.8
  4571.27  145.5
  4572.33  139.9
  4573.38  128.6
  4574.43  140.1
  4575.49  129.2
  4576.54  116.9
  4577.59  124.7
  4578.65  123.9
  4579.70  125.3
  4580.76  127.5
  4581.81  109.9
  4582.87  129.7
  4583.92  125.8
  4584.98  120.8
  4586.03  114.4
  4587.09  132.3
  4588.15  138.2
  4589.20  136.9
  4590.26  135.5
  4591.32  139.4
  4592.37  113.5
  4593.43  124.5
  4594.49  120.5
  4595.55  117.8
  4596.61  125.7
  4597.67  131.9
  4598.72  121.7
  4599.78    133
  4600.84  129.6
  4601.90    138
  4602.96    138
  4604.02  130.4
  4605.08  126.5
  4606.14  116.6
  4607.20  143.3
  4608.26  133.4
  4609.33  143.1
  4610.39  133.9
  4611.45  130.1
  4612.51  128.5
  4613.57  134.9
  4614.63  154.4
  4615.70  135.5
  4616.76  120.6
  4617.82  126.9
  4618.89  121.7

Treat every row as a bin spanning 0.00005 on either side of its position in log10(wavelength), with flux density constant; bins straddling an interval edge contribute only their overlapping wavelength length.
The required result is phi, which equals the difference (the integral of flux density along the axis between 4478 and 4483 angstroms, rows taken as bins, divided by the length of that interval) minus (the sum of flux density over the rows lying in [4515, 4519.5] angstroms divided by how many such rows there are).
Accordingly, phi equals -9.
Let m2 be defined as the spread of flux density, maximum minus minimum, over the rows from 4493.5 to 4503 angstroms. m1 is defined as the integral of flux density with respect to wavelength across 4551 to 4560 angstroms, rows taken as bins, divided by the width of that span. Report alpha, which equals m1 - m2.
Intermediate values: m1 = 127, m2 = 44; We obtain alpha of 82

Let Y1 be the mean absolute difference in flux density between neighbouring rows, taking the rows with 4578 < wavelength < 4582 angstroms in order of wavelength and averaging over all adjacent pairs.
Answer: 7.1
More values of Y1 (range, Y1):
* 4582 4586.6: 5.1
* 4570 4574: 6.7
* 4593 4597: 4.9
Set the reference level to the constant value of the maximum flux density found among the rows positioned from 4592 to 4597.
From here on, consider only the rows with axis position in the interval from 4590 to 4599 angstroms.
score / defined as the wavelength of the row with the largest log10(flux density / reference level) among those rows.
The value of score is 4591.32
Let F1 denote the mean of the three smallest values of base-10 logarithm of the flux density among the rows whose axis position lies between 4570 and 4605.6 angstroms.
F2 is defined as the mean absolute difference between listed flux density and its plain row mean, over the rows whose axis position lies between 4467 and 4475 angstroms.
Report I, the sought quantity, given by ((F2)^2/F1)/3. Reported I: 6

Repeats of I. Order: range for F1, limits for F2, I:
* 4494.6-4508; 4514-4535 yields 9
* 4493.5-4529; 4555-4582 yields 10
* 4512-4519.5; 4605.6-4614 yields 6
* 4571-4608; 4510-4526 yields 7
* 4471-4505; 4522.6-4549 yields 11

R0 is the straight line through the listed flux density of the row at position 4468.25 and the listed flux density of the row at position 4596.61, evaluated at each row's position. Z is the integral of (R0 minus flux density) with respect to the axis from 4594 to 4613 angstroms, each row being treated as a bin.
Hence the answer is -80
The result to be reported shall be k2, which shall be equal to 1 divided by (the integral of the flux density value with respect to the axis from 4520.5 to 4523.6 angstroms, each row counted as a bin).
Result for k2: 0.0025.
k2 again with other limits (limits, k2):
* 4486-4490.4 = 0.0018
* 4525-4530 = 0.0018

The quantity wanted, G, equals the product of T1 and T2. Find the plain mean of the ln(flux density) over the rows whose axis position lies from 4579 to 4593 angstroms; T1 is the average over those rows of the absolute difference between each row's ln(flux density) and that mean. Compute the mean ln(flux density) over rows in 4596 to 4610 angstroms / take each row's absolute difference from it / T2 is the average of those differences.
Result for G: 0.0029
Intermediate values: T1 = 0.063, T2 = 0.046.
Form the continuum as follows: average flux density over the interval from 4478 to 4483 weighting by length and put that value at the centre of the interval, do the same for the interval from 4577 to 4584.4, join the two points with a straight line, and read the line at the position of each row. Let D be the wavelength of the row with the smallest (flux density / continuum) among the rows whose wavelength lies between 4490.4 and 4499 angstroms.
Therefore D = 4495.08 angstroms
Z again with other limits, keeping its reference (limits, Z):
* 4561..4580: -115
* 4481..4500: 61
